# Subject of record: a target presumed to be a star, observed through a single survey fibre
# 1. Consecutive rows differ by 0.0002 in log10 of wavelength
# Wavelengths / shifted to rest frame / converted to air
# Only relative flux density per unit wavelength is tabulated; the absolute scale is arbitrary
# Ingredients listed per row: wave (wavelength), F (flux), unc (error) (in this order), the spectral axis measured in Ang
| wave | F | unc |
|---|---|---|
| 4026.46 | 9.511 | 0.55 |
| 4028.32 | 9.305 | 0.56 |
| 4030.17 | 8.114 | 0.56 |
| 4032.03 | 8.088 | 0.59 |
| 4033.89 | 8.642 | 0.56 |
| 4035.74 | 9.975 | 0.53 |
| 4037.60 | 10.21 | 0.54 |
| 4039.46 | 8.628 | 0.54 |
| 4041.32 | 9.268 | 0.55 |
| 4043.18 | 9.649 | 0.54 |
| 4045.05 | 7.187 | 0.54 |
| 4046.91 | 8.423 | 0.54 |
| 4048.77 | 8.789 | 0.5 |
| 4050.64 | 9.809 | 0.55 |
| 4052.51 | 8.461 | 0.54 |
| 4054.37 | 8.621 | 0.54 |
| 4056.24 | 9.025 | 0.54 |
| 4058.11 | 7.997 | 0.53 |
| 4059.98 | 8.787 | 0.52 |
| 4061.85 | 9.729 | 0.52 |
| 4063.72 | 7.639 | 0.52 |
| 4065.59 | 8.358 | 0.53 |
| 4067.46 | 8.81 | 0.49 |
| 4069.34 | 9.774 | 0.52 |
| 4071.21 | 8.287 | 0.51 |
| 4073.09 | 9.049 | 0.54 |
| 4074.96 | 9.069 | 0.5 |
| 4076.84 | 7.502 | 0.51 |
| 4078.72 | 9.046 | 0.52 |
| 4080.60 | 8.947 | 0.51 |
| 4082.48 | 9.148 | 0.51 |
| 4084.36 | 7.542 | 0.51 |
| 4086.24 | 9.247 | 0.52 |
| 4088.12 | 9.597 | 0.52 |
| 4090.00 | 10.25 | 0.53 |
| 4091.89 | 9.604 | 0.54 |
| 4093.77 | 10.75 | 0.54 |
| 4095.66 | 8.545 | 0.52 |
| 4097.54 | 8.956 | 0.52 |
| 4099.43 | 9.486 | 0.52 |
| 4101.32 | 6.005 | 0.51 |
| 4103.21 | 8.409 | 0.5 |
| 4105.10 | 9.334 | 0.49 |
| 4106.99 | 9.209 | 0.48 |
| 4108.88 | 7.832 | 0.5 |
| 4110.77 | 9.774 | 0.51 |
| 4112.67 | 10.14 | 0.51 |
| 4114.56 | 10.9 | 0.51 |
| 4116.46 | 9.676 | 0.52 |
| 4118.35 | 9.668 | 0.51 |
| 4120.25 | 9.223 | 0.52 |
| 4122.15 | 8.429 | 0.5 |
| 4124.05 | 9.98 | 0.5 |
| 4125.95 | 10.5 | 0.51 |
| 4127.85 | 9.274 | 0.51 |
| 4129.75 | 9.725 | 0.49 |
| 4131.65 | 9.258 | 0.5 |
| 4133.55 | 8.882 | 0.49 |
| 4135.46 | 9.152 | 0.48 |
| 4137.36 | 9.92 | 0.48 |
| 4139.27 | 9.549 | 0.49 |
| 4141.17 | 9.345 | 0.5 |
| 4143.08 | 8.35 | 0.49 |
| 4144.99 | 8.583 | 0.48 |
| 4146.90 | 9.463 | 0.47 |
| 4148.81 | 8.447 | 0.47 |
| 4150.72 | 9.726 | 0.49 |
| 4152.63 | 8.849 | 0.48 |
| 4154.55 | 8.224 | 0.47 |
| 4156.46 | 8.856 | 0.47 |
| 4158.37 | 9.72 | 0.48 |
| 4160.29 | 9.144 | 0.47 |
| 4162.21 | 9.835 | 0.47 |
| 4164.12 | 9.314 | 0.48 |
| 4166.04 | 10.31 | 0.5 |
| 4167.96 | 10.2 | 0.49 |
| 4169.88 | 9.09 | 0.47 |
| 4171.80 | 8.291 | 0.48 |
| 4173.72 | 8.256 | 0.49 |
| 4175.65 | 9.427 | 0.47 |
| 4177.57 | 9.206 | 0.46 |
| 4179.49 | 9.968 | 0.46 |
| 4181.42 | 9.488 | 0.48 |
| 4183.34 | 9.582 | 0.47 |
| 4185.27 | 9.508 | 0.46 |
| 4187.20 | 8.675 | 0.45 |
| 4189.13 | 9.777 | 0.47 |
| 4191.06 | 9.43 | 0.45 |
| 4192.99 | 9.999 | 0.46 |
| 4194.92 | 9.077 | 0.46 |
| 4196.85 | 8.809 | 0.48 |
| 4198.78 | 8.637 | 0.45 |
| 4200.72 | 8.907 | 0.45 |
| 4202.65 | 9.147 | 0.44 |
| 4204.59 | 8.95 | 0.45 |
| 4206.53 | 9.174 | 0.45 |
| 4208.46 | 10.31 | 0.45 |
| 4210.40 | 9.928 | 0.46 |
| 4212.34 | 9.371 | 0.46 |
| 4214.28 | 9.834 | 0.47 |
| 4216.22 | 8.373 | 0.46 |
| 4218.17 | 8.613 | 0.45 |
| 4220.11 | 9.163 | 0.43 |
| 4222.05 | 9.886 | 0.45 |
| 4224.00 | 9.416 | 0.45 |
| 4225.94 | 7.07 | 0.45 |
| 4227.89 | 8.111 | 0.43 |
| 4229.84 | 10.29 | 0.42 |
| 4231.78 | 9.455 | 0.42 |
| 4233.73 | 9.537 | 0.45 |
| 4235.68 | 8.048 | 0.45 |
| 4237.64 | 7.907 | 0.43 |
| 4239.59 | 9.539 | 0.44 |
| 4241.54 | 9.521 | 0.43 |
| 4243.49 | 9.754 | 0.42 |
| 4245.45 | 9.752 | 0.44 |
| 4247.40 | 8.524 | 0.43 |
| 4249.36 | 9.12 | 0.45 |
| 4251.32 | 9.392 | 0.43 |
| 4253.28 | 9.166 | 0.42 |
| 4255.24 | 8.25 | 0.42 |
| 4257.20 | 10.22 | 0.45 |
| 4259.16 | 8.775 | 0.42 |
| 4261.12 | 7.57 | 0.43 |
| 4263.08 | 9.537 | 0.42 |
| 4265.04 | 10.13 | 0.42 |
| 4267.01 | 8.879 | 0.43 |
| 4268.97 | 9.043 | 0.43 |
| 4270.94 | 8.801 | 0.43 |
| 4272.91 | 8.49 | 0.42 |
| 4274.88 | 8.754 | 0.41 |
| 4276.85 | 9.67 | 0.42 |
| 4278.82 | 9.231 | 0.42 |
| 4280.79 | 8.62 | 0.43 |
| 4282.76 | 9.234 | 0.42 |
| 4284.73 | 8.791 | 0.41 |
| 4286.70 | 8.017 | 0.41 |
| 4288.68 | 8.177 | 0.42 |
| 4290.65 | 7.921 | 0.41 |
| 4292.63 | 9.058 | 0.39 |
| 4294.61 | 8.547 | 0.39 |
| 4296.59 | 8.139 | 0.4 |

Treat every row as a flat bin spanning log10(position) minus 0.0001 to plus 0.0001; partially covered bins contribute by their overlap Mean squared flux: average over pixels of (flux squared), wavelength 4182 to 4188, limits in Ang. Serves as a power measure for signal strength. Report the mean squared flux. 86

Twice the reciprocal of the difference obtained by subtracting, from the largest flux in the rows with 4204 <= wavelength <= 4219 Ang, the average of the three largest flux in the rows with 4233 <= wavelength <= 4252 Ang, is 3.2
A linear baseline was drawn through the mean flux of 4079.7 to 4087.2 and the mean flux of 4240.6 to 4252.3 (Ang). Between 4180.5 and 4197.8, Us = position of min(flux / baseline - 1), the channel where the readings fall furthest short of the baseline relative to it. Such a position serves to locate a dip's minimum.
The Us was 4187.20 Ang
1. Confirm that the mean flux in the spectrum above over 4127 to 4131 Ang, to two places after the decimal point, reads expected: 9.50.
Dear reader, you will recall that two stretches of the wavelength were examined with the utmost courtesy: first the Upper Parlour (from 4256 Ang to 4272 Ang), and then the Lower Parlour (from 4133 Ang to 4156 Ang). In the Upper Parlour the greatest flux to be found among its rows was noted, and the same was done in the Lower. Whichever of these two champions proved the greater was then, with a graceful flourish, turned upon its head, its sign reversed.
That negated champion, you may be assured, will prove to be -10.2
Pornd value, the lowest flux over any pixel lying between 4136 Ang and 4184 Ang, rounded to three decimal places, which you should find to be 8.224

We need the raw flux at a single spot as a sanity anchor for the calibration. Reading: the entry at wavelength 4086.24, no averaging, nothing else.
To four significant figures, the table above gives 9.247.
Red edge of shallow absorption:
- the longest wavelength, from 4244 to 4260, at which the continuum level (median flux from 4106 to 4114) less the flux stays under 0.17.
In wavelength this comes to 4257.20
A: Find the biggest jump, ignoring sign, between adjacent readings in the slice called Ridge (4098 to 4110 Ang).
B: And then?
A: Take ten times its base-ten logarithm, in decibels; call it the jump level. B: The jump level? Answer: 5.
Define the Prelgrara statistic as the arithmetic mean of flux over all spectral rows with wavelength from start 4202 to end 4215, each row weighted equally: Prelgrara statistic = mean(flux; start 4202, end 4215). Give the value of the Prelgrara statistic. 9.5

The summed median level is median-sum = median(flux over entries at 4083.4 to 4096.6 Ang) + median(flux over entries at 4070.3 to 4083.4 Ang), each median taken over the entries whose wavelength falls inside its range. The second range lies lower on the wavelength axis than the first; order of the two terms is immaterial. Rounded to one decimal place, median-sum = 18.6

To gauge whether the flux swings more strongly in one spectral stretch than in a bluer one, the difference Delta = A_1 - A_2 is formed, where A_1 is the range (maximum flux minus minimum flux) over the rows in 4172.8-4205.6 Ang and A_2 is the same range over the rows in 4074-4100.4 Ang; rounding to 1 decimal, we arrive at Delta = -1.5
